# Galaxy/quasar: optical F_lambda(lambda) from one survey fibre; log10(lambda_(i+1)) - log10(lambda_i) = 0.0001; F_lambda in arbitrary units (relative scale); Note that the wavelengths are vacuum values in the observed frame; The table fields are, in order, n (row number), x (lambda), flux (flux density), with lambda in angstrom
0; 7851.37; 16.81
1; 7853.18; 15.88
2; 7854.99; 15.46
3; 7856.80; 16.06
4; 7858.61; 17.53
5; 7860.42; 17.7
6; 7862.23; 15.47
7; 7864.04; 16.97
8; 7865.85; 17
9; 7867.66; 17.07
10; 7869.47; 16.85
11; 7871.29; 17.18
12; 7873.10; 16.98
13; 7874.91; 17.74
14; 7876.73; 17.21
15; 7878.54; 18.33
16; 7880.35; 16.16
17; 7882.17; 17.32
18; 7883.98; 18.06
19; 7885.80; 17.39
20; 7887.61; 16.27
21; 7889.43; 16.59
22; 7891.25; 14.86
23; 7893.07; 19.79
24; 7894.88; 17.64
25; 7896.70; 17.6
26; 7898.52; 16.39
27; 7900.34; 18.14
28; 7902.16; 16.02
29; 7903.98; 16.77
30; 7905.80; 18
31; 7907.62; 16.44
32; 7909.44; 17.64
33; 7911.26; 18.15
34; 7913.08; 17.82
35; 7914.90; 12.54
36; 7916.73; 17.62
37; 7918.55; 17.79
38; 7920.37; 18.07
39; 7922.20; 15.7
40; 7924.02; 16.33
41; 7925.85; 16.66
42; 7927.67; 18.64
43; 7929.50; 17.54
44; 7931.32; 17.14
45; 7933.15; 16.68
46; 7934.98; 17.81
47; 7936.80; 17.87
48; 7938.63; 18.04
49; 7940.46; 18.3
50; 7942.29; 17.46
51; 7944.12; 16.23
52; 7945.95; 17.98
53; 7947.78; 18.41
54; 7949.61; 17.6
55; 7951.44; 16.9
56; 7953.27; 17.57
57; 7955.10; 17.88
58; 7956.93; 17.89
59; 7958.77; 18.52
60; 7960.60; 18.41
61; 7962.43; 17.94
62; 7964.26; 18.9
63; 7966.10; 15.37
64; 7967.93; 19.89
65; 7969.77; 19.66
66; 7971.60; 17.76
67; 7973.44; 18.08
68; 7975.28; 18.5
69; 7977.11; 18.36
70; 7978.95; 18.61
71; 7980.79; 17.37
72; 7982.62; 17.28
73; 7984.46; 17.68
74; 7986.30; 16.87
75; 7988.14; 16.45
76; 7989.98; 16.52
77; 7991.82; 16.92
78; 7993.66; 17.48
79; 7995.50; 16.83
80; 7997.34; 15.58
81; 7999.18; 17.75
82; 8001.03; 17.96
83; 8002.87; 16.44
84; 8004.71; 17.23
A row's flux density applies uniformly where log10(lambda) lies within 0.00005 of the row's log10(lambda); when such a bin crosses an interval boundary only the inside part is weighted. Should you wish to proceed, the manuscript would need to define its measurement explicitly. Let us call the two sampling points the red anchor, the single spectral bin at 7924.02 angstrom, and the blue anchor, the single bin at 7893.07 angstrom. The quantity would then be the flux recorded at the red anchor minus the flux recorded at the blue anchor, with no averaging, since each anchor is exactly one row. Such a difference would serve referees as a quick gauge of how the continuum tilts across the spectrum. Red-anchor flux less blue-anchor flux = -3.5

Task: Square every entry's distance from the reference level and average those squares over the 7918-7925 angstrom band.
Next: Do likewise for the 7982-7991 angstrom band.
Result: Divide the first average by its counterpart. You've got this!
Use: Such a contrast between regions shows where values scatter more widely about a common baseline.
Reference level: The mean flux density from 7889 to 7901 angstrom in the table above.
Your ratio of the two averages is 3.3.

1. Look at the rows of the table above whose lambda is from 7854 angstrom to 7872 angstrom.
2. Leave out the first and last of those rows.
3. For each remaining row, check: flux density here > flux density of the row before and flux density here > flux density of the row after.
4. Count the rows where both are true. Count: 2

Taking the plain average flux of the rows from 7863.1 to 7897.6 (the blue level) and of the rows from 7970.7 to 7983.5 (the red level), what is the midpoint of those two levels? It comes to 17.6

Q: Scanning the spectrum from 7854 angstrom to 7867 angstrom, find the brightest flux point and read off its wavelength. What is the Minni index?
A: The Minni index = 7860.42 angstrom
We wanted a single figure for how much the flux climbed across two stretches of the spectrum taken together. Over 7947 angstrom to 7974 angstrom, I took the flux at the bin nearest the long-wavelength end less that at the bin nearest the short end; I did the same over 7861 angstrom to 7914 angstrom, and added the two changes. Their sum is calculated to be 2.0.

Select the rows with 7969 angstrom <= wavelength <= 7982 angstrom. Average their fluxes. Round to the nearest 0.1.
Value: 18.3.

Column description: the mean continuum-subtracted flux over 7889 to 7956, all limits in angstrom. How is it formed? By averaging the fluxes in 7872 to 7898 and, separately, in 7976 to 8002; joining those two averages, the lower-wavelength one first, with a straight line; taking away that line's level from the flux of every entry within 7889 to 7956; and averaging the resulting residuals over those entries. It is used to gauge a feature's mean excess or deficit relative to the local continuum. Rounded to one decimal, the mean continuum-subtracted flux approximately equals 0.0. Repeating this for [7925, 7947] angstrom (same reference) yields 0.3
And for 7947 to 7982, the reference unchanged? 0.8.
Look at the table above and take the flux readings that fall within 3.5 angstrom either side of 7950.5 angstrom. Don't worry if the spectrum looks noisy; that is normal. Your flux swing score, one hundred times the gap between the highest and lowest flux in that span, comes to 151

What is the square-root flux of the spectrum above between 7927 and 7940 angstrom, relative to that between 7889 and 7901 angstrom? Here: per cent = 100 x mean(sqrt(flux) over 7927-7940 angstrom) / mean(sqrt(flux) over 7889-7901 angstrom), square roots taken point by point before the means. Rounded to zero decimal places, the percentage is 101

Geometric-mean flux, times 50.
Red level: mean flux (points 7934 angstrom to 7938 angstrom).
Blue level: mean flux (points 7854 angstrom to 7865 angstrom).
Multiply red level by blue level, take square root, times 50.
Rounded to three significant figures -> 859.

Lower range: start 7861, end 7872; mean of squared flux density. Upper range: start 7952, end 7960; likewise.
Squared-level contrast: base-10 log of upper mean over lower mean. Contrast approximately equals 0.06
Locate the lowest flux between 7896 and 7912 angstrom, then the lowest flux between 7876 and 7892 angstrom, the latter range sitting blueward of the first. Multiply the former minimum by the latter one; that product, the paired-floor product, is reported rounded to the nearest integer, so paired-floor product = 238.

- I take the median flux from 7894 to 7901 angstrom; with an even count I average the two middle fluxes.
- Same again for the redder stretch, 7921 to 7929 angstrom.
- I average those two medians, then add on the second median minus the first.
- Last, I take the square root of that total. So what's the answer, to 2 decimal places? 3.99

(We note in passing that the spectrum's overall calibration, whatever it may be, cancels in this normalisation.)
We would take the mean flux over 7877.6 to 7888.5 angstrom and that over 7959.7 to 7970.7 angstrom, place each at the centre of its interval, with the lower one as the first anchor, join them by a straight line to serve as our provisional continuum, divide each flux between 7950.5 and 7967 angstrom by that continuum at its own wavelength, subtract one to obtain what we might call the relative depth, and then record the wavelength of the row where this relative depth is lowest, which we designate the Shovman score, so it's 7966.10 angstrom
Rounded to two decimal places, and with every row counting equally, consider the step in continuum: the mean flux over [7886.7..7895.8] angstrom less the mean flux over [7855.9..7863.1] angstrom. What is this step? 0.34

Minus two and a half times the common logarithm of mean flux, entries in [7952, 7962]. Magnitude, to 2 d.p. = -3.14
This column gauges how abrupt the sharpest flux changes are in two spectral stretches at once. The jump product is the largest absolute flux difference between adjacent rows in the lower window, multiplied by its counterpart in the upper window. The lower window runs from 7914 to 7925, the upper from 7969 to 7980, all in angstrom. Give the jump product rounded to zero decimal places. 10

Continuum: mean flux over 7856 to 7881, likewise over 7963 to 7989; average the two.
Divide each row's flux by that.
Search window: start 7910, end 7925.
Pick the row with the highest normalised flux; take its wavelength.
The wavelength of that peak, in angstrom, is 7911.26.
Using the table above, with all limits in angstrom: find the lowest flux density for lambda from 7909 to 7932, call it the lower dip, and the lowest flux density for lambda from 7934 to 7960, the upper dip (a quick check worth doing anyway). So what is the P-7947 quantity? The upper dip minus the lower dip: 3.7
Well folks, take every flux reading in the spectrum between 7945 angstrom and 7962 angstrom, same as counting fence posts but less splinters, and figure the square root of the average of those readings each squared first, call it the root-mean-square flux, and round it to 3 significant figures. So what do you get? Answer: 17.9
